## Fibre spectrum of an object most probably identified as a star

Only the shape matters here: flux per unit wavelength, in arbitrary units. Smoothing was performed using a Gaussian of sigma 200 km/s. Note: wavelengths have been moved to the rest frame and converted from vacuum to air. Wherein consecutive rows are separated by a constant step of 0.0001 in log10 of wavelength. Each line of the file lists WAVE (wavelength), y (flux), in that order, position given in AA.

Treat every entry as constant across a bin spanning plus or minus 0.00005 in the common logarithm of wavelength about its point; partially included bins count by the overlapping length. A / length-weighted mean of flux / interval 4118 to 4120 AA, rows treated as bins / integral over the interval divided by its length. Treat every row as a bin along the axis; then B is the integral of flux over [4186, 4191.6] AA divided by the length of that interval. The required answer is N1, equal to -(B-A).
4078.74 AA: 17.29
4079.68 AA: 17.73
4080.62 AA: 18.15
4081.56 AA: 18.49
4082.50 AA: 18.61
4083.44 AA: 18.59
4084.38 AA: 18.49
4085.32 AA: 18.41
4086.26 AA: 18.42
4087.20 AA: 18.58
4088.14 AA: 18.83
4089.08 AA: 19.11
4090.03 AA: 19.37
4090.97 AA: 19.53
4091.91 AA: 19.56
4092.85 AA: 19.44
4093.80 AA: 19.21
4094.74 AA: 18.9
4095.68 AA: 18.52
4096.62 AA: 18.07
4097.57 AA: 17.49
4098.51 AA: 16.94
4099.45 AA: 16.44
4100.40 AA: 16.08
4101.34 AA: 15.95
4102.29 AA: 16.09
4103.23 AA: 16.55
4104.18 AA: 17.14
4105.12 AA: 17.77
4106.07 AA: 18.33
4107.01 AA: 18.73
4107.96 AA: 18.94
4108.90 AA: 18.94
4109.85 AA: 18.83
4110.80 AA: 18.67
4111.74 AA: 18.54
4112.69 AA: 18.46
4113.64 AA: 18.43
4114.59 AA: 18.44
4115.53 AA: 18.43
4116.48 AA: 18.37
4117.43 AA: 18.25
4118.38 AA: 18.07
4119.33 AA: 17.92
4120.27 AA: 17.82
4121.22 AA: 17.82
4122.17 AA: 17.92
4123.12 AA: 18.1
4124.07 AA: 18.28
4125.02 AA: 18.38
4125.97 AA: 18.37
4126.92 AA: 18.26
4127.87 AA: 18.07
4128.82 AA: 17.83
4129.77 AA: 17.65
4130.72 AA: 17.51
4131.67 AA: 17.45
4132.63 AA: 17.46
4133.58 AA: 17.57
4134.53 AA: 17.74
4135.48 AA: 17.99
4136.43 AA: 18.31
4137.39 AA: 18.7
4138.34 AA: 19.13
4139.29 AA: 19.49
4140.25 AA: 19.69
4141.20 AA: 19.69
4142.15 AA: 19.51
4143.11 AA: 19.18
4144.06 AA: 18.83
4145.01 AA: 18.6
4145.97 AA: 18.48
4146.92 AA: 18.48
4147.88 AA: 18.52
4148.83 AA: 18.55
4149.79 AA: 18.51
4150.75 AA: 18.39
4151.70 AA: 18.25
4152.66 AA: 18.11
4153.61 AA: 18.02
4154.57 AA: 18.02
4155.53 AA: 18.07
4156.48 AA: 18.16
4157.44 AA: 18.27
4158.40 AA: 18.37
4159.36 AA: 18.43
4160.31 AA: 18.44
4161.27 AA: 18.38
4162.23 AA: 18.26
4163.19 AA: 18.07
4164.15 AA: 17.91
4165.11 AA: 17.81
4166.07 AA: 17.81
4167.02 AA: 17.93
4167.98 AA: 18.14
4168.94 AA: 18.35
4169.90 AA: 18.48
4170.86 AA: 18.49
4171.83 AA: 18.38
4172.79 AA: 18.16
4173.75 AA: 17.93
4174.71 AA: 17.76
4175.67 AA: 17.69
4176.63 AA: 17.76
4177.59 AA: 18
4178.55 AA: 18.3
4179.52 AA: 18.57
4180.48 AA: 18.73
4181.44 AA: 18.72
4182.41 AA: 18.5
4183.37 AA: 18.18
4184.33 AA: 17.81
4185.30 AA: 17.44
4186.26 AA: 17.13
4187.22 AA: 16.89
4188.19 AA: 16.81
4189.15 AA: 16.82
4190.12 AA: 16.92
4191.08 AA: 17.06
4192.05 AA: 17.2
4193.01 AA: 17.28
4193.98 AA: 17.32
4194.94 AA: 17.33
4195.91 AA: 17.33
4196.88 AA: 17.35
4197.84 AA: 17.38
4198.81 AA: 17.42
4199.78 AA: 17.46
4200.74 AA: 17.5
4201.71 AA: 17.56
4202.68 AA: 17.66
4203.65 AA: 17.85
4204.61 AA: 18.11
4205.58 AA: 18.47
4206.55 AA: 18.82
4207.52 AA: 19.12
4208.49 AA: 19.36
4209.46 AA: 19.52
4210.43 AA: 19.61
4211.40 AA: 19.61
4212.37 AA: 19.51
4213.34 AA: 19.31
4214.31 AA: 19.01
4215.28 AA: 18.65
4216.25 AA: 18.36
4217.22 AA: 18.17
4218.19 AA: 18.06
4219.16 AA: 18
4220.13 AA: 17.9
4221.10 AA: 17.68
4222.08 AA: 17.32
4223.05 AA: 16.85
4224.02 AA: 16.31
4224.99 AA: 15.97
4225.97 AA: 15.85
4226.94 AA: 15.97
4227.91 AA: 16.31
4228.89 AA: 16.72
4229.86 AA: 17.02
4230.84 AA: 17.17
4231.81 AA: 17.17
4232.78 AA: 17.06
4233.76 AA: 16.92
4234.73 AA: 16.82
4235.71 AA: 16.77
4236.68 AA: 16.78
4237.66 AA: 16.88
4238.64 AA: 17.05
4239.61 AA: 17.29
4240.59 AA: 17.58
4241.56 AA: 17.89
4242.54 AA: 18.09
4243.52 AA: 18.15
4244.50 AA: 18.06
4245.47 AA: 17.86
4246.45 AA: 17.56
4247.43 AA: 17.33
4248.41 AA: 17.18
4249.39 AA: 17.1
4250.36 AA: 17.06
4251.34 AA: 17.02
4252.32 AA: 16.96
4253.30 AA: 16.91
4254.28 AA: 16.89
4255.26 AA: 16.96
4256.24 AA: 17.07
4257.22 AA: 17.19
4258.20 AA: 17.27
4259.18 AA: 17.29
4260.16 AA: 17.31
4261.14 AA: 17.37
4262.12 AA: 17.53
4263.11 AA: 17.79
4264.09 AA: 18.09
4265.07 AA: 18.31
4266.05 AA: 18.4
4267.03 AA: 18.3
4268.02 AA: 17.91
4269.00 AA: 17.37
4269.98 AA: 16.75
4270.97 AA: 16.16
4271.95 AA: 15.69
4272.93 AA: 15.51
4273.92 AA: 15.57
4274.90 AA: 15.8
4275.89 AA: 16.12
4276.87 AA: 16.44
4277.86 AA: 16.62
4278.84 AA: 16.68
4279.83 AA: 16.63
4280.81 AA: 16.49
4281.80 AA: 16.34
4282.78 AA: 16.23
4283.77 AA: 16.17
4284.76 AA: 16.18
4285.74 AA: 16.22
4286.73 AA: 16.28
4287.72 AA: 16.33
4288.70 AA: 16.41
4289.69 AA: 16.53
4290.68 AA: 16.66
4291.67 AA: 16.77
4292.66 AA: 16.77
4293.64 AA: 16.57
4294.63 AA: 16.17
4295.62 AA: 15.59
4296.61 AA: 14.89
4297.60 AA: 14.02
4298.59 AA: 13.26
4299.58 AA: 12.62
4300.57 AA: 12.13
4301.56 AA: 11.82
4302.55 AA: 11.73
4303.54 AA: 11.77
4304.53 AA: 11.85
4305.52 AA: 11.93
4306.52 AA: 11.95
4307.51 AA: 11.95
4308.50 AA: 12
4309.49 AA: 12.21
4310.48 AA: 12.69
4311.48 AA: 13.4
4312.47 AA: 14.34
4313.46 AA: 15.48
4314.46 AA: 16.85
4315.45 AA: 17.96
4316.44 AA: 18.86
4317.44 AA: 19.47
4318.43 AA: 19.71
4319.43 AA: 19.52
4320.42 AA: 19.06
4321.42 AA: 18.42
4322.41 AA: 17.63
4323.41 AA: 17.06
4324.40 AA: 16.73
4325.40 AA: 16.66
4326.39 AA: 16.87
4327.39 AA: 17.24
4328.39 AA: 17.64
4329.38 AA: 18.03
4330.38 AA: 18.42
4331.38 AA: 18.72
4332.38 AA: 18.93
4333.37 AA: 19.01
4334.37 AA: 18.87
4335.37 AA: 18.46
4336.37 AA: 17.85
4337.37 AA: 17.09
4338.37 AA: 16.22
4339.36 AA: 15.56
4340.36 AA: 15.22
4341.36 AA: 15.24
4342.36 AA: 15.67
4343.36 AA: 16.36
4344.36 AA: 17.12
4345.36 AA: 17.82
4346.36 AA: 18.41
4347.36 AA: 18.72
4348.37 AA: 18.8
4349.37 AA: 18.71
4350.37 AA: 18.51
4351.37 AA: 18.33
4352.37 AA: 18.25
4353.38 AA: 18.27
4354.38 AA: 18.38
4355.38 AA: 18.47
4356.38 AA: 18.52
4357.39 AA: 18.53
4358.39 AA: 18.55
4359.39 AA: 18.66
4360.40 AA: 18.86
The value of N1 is 1.1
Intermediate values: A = 18.0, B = 16.9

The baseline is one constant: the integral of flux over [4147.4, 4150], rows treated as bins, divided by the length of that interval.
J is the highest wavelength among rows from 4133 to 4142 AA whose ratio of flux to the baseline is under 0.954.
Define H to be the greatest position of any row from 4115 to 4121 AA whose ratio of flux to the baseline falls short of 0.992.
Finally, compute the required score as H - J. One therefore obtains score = -13.3 AA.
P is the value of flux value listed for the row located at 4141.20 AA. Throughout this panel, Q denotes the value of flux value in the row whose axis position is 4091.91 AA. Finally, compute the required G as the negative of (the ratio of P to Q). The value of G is -1.01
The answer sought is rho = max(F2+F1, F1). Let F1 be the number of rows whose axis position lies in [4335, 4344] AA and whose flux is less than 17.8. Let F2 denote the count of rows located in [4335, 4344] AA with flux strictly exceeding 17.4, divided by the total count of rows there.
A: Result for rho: 7.2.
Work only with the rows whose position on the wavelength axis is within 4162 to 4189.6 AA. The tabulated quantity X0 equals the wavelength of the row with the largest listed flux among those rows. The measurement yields 4180.48 AA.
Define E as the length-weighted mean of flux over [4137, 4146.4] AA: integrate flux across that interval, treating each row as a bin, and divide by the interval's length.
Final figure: 19.1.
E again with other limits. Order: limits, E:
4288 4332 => 15.6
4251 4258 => 17.0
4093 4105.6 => 17.4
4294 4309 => 12.9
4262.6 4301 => 16.2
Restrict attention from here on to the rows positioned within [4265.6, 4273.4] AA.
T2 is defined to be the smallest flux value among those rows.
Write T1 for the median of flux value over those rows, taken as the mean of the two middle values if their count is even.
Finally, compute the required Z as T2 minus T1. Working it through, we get -1.55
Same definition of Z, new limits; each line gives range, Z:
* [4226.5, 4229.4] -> -0.34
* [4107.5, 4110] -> -0.11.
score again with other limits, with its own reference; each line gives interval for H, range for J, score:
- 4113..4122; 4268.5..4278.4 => -156.6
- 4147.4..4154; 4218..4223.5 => -69.4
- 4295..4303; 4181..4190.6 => 112.4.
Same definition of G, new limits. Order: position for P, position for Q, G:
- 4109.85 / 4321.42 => -1.02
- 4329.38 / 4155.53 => -1.00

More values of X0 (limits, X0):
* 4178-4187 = 4180.48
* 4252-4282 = 4266.05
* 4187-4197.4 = 4196.88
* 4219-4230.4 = 4219.16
